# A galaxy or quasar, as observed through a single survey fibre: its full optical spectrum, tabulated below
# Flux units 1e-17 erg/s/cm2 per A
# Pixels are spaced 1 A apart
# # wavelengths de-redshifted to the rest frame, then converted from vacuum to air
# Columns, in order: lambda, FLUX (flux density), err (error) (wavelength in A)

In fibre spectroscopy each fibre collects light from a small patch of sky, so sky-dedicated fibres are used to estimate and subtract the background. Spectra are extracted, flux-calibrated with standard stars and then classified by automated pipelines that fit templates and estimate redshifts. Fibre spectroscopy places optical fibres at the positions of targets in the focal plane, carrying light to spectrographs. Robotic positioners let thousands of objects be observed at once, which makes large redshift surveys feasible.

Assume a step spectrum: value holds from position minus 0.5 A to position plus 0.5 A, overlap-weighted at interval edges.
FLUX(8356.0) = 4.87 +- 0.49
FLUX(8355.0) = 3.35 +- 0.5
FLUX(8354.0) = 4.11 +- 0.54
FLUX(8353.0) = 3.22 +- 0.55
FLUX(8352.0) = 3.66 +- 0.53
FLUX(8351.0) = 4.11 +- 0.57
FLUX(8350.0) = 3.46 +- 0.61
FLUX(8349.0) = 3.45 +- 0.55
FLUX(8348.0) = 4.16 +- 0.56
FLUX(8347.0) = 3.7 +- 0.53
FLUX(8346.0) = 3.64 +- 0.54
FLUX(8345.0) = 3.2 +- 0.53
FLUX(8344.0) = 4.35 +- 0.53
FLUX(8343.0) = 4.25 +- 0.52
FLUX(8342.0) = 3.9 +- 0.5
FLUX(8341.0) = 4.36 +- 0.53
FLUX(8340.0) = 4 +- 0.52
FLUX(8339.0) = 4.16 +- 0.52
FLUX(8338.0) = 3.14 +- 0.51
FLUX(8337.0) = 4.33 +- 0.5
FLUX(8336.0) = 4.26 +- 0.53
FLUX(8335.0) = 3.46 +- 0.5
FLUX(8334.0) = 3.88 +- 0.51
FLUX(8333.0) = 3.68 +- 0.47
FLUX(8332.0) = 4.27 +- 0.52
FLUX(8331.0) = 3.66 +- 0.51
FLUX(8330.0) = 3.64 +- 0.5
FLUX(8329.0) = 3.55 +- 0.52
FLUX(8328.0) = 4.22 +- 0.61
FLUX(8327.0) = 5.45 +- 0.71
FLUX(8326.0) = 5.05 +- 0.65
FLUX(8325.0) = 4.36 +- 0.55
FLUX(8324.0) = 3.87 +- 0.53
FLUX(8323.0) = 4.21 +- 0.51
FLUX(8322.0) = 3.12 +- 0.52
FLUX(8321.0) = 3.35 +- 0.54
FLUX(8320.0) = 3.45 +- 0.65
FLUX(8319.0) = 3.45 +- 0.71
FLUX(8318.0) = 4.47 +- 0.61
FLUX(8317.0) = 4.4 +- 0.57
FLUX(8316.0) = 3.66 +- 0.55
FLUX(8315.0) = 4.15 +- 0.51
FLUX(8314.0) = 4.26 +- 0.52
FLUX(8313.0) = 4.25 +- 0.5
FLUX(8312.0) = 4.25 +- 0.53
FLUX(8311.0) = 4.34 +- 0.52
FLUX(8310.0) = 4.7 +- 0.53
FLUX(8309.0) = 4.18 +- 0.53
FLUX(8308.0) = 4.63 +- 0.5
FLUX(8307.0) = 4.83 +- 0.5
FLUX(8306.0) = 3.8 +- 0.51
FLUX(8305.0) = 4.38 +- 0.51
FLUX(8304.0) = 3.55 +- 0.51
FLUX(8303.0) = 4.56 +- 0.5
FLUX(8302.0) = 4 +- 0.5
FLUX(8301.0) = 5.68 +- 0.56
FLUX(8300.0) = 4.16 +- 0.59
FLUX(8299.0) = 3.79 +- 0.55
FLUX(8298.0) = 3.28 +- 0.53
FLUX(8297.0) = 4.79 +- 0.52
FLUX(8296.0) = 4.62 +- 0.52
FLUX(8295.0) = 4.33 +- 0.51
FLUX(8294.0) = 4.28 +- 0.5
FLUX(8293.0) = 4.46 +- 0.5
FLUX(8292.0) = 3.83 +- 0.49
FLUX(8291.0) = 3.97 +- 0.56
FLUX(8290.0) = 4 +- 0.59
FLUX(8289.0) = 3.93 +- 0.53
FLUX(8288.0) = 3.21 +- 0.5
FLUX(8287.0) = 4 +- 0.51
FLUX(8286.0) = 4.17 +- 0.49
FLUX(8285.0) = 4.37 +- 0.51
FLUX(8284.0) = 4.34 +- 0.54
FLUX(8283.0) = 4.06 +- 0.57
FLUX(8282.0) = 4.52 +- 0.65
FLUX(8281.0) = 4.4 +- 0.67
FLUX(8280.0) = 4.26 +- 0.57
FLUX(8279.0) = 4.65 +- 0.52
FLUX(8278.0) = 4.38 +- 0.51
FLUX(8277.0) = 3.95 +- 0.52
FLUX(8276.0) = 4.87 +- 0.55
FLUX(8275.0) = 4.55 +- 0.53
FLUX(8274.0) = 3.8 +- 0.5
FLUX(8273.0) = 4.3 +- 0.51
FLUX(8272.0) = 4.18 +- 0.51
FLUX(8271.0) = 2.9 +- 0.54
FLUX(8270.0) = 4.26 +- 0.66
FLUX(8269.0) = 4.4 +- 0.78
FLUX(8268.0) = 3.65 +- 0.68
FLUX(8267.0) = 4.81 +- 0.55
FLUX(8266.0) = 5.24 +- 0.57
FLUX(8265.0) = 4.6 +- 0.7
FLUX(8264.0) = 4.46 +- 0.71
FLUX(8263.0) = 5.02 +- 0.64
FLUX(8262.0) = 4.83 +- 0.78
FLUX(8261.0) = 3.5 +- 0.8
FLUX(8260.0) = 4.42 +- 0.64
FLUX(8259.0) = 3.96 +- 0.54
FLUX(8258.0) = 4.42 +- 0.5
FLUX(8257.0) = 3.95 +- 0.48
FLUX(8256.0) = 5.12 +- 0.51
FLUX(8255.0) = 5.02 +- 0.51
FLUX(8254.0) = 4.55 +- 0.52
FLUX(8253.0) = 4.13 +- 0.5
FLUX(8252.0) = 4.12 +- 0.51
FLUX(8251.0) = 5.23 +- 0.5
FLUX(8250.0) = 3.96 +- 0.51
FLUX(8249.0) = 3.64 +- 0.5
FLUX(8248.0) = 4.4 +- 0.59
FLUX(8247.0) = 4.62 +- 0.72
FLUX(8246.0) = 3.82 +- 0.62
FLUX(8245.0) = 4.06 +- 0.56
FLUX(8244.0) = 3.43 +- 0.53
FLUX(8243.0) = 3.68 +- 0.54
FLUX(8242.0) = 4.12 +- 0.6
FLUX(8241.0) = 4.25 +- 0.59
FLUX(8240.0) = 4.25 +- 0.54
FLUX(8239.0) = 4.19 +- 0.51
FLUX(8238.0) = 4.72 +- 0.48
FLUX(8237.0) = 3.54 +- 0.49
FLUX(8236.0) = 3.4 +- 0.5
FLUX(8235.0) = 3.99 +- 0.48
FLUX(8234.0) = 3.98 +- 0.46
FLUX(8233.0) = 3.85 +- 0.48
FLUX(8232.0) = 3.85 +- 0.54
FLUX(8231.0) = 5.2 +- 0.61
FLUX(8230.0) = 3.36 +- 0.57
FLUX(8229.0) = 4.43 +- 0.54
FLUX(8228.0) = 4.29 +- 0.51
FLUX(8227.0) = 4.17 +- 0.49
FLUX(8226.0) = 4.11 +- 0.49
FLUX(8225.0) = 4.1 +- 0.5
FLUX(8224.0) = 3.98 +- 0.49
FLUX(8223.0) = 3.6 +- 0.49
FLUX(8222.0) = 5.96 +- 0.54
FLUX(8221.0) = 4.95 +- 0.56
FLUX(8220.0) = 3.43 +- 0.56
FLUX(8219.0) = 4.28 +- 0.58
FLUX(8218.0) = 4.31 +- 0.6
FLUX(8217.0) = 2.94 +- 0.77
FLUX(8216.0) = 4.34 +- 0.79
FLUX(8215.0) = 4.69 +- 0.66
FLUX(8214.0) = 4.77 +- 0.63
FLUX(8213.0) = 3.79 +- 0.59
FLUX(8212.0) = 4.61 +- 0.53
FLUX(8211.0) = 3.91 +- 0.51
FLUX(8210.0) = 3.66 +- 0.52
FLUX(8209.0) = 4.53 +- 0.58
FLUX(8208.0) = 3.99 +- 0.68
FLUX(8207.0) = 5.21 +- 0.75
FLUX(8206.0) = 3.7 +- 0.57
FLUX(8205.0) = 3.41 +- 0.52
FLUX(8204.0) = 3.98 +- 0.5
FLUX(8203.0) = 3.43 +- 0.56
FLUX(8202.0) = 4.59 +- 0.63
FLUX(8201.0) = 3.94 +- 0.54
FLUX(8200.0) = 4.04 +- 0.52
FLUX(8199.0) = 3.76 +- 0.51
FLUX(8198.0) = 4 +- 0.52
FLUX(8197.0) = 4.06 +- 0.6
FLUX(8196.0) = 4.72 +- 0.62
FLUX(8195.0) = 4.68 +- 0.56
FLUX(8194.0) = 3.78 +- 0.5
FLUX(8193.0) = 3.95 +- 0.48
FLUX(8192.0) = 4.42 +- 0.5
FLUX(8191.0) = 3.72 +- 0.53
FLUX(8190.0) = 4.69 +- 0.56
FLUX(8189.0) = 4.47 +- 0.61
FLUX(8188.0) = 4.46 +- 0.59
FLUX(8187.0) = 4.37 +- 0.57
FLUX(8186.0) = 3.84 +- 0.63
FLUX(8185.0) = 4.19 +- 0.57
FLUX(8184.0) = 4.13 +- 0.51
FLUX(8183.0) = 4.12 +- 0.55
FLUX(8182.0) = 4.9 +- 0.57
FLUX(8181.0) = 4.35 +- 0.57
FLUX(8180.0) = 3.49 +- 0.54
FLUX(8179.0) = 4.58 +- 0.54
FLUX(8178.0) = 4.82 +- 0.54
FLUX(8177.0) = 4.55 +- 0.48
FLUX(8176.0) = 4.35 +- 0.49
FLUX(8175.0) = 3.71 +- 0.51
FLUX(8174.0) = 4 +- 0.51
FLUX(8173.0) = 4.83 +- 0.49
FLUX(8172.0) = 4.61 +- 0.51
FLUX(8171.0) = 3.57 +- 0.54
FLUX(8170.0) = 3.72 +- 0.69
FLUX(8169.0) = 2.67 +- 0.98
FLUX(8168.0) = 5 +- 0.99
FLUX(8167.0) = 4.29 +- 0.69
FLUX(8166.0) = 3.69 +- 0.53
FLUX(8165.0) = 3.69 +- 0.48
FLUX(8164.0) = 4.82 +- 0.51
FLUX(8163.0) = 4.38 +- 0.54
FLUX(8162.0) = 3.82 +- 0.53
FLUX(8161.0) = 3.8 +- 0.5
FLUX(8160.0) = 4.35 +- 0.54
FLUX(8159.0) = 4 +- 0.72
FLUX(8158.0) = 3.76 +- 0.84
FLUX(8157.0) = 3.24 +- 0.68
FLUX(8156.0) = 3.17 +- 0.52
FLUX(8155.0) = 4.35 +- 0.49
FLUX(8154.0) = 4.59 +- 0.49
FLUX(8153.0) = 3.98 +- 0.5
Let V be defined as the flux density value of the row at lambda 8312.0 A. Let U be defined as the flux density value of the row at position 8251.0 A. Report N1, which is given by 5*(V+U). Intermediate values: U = 5.23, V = 4.25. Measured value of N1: 47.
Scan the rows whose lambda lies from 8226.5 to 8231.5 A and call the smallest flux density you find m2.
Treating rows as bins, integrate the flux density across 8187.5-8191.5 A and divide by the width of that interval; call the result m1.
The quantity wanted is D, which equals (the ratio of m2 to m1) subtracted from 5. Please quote 4.22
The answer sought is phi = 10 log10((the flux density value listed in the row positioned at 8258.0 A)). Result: 6.45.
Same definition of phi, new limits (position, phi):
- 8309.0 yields 6.21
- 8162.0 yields 5.82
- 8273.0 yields 6.33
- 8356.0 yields 6.88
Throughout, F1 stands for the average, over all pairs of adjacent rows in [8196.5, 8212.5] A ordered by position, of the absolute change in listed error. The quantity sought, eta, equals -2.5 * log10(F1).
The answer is 3.1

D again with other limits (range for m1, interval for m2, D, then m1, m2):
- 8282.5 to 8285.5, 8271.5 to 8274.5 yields 4.11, 4.3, 3.8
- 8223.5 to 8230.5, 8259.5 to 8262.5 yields 4.14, 4.1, 3.5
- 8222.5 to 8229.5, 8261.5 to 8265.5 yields 3.91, 4.1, 4.46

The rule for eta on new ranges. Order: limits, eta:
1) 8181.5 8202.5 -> 3.5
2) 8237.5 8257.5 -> 3.6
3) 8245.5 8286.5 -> 3.2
